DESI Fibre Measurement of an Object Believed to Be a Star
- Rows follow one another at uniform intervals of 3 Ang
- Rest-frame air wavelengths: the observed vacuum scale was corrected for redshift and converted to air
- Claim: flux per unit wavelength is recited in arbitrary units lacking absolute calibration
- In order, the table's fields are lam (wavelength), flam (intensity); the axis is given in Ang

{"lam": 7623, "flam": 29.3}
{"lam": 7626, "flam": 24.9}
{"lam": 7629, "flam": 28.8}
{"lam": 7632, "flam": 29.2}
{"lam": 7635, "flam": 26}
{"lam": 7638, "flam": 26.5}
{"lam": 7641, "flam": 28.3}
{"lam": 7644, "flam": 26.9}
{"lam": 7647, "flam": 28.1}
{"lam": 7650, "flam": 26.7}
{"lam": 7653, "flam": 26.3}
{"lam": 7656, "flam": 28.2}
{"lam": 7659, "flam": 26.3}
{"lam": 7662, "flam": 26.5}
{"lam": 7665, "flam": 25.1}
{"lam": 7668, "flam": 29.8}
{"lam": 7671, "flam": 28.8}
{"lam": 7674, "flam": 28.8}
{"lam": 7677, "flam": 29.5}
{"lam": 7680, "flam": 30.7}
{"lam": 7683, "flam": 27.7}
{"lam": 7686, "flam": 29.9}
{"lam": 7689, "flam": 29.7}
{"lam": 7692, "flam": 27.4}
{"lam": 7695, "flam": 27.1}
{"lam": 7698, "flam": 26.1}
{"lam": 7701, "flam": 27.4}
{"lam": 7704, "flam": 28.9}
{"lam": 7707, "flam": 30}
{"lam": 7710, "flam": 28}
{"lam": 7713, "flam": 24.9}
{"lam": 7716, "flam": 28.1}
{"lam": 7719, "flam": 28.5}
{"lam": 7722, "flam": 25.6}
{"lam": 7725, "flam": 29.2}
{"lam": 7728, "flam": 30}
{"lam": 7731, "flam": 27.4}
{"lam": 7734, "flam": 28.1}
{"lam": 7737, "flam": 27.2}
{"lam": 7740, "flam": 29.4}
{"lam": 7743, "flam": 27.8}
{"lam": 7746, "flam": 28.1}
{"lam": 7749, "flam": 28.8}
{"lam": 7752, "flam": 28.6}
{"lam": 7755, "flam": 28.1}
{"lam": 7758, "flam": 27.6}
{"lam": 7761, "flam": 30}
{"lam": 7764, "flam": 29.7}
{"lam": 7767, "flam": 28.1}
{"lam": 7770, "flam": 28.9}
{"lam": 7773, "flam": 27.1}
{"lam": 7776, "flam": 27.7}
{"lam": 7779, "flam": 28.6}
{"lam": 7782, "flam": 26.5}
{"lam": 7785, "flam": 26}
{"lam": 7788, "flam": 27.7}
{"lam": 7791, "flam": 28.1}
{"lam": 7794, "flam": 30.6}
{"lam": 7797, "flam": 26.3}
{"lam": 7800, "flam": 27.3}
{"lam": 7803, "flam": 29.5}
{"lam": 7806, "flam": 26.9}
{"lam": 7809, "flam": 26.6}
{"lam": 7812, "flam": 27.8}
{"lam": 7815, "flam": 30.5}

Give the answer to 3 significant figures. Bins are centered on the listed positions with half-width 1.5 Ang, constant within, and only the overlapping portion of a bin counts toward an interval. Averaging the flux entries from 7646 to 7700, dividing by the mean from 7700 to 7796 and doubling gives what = 1.98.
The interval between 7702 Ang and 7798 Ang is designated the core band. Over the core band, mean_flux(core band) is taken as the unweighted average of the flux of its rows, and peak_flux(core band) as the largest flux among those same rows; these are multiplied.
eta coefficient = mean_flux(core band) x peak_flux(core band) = 860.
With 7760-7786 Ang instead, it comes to 842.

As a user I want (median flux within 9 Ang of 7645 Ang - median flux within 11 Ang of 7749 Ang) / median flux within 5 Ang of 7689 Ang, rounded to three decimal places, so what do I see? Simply -0.044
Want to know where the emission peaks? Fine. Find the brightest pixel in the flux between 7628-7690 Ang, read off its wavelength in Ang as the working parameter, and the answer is 7680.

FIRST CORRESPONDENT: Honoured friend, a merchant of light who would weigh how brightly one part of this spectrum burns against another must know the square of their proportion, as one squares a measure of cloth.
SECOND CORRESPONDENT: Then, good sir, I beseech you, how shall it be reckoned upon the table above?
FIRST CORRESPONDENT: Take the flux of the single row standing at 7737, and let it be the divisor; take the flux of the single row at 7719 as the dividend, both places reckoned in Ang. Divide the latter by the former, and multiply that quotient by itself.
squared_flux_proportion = 1.1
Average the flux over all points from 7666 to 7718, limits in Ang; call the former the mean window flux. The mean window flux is 28.4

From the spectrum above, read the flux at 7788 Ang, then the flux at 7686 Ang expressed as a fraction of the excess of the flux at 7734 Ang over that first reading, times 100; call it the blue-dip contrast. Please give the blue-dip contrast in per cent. 7475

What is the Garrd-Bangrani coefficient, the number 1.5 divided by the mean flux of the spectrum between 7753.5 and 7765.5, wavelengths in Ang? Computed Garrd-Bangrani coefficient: 0.0520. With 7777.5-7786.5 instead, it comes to 0.0555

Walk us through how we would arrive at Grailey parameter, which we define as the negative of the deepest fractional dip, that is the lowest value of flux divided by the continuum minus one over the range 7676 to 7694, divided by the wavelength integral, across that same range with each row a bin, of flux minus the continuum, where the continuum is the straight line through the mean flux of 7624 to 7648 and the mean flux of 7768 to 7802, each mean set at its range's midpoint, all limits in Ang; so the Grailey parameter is 0.000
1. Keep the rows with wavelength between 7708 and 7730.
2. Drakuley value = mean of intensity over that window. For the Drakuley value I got 27.8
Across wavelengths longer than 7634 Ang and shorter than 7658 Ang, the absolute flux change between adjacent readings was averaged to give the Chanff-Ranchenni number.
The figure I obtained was 1.2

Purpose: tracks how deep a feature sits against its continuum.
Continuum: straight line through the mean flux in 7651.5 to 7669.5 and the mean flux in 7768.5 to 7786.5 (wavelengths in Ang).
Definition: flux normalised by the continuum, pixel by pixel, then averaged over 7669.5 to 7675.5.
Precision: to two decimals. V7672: 1.06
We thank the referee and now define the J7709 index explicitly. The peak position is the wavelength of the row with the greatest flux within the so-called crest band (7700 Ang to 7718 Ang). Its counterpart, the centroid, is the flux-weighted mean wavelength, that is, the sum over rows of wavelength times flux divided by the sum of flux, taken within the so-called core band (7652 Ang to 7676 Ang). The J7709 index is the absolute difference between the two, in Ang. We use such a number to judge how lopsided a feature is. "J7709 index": 43.3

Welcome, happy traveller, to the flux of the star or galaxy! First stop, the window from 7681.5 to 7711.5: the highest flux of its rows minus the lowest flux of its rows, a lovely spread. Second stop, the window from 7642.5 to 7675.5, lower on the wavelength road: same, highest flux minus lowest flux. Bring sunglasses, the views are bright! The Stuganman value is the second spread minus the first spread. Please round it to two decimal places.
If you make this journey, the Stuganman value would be 0.80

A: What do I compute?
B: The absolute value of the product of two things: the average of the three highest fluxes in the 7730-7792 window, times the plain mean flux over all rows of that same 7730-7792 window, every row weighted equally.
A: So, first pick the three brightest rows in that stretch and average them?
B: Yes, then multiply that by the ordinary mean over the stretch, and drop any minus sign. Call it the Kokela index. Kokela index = 834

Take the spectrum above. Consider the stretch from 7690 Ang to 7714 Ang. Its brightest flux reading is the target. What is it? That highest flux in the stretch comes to 30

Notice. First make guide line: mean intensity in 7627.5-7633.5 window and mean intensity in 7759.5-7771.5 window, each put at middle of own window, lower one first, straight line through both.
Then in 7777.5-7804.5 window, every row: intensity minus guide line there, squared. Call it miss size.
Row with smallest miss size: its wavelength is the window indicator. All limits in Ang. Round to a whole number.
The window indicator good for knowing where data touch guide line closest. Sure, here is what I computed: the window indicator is 7803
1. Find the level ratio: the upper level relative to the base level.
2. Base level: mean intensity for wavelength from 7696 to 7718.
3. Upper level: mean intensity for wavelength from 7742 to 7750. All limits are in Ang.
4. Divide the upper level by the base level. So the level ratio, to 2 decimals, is 1.02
